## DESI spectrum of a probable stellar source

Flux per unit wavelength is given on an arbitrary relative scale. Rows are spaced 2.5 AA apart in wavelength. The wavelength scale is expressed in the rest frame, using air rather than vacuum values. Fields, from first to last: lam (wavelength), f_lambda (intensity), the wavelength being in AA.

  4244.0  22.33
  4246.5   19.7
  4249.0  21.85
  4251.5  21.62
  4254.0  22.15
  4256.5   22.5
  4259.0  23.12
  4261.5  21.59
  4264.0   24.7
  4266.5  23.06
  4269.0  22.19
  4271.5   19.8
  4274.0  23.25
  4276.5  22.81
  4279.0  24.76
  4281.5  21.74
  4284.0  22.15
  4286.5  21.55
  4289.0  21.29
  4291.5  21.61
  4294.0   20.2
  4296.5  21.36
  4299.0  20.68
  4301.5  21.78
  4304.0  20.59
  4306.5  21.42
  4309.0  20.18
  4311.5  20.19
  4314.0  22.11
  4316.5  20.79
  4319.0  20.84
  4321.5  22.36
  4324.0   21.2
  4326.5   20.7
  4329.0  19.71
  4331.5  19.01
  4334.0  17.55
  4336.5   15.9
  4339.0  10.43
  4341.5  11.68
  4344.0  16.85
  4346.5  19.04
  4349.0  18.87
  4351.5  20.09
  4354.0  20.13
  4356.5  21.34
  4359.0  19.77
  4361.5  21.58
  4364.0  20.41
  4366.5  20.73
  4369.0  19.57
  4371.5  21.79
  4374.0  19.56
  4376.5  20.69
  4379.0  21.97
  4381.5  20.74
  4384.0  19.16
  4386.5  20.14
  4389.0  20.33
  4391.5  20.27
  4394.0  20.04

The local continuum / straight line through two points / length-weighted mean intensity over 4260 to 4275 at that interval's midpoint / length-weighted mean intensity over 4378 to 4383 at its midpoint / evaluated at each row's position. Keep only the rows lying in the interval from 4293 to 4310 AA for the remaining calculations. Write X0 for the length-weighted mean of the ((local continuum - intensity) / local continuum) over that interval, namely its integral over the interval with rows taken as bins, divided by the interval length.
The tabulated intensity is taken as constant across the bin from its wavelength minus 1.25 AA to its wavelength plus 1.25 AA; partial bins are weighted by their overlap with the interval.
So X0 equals 0.052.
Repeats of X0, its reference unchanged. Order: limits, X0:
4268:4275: 0.032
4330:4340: 0.265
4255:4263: 0.002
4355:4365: 0.031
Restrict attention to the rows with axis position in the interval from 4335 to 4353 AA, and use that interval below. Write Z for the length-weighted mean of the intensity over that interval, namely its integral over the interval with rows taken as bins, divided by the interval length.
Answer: 16.2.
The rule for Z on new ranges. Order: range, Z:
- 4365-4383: 20.7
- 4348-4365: 20.3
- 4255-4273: 22.4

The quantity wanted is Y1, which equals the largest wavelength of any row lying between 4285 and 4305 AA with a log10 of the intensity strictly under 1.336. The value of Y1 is 4304.0 AA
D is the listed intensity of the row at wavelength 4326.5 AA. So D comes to 20.7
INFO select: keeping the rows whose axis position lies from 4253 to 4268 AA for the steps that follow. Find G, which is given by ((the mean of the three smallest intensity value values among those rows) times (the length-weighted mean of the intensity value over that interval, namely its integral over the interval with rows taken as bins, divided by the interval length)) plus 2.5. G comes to 507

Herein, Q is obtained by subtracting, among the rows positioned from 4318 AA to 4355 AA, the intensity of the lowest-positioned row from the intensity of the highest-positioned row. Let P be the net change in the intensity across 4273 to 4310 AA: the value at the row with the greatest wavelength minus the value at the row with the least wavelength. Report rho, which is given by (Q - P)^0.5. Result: 1.54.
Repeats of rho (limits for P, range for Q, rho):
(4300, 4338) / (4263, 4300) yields 1.36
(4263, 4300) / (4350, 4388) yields 2.02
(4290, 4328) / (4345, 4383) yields 1.62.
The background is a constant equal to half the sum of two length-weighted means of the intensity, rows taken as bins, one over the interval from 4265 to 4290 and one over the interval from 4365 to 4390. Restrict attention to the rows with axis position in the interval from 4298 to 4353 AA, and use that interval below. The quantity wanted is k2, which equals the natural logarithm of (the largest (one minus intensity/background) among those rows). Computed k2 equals -0.7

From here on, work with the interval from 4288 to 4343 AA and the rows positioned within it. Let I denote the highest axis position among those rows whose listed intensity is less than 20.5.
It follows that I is 4341.5 AA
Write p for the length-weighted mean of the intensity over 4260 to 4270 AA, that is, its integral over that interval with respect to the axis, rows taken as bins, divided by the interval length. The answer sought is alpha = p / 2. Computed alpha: 11.5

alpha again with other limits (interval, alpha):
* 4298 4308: 10.6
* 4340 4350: 8.2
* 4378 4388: 10.2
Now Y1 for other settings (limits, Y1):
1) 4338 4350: 4349.0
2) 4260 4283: 4271.5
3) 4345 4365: 4364.0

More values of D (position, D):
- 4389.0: 20.33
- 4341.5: 11.68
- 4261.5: 21.59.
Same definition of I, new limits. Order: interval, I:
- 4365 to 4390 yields 4389.0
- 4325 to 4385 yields 4384.0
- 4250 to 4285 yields 4271.5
